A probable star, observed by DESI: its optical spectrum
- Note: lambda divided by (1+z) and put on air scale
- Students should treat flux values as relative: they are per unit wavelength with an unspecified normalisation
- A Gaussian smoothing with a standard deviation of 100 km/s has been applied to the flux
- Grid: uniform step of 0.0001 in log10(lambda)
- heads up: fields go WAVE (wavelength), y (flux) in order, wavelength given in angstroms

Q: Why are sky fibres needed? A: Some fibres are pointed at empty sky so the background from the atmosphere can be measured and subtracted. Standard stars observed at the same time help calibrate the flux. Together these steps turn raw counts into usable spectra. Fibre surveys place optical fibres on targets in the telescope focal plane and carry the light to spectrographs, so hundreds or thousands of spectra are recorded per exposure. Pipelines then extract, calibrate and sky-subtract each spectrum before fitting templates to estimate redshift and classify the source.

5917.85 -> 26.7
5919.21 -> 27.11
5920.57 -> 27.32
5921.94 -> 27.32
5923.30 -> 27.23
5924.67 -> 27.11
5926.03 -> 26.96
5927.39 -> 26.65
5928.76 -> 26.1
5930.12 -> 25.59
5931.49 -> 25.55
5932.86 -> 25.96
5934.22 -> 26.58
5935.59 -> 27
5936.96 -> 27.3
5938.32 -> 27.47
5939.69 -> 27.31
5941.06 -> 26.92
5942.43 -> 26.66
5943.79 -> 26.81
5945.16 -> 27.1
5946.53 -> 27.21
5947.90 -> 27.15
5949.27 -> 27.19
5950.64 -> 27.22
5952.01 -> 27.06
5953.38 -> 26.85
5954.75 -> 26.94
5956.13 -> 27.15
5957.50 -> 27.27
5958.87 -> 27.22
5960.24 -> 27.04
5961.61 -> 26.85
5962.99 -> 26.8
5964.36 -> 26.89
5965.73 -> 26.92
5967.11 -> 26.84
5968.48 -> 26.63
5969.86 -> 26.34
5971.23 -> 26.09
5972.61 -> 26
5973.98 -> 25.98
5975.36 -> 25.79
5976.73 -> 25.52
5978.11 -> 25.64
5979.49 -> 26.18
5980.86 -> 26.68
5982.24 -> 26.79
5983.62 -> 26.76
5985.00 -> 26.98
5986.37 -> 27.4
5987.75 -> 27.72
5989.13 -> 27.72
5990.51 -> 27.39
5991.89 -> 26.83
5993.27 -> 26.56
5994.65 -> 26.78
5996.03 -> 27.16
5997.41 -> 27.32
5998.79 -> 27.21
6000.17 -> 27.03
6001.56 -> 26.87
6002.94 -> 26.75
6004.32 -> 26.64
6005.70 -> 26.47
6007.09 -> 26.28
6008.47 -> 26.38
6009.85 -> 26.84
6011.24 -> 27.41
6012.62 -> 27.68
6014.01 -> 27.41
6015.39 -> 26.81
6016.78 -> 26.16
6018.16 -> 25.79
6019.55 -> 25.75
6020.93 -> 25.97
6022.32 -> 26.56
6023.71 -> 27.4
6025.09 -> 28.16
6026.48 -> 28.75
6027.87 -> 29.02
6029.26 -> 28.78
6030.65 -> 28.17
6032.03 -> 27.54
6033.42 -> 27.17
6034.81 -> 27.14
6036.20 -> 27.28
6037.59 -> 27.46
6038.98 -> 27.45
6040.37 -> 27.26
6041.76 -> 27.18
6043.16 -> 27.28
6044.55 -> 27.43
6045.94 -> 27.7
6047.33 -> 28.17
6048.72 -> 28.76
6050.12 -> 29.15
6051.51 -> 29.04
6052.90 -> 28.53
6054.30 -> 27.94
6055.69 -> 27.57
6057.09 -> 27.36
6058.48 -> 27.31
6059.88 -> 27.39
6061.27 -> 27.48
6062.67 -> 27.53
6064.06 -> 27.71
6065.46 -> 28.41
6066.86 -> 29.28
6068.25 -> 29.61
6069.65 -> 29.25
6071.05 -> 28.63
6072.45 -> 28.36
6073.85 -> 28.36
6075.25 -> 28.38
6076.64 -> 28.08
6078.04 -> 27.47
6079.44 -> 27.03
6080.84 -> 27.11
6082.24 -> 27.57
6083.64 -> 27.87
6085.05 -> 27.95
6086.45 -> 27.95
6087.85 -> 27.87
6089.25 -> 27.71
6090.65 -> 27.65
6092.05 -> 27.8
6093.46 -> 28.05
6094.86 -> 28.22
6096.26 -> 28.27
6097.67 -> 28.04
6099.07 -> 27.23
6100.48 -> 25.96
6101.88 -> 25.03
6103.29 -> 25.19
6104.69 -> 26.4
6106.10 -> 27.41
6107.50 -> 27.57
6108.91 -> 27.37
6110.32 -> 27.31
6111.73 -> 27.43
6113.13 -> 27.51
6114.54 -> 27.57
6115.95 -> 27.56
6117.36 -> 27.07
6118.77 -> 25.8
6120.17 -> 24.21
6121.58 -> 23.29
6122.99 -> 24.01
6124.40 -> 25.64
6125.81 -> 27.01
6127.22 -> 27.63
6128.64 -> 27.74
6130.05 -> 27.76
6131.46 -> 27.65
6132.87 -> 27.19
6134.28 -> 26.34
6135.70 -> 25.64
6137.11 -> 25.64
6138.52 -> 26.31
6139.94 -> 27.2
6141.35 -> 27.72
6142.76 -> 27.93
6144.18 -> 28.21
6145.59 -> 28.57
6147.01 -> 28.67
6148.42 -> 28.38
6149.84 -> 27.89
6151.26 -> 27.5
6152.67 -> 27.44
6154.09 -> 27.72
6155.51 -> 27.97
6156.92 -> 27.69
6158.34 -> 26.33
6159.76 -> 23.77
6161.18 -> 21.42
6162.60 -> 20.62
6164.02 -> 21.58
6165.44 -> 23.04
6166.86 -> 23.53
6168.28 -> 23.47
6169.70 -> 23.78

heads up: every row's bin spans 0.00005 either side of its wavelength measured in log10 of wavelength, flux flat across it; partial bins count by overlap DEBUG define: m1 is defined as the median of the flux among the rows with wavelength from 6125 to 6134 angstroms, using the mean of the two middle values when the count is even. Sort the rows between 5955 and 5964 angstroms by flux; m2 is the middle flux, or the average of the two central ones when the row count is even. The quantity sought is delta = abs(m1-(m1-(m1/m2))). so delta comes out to 1.02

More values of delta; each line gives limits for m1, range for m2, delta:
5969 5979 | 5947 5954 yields 0.96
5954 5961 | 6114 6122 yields 1.03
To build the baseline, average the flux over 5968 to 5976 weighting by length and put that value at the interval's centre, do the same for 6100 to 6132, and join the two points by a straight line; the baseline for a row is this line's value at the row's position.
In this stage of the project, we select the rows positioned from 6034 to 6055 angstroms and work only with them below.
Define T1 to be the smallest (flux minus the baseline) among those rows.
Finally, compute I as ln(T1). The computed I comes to -0.2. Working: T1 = 0.85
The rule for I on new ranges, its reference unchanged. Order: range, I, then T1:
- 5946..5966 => -0.3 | 0.71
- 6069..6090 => -0.5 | 0.61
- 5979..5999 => -3.1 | 0.05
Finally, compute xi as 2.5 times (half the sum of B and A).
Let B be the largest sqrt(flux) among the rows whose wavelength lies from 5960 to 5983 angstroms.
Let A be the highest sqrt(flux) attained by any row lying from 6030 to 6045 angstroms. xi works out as 13.1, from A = 5.31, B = 5.20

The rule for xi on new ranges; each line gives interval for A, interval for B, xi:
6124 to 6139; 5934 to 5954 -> 13.1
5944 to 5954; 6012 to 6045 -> 13.3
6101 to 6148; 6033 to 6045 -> 13.2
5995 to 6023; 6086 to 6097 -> 13.2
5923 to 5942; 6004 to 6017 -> 13.1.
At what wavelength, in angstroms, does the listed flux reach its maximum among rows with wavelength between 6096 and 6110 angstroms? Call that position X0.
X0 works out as 6096.26 angstroms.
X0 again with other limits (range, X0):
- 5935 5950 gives 5938.32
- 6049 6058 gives 6050.12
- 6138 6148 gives 6147.01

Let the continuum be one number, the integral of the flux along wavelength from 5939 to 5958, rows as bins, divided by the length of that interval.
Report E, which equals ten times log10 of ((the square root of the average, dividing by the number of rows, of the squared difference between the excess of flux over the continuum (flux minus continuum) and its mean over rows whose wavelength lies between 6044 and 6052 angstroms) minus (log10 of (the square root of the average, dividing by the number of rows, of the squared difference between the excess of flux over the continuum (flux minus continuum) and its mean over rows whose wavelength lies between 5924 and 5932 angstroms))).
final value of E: -1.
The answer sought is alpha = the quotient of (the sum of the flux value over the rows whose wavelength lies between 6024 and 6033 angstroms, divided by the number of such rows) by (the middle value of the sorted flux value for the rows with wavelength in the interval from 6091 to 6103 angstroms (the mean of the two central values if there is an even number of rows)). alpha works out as 1.02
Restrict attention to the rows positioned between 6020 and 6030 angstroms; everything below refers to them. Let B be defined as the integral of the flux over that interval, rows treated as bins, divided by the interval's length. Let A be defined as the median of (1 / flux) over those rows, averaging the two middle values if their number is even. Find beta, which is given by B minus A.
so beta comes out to 27.7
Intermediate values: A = 0.0355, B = 27.8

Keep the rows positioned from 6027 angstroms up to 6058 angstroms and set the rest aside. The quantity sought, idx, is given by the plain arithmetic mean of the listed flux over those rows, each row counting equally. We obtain 27.9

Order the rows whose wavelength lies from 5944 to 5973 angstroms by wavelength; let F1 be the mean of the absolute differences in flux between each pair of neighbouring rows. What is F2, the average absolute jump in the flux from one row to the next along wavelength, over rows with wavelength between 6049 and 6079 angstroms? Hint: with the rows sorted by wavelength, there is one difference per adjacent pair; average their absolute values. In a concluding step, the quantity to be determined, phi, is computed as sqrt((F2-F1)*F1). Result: 0.15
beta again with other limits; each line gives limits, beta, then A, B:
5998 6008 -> 26.7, 0.0374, 26.7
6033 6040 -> 27.3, 0.0367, 27.3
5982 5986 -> 26.9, 0.0373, 26.9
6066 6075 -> 28.8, 0.0346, 28.9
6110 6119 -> 27.2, 0.0365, 27.2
